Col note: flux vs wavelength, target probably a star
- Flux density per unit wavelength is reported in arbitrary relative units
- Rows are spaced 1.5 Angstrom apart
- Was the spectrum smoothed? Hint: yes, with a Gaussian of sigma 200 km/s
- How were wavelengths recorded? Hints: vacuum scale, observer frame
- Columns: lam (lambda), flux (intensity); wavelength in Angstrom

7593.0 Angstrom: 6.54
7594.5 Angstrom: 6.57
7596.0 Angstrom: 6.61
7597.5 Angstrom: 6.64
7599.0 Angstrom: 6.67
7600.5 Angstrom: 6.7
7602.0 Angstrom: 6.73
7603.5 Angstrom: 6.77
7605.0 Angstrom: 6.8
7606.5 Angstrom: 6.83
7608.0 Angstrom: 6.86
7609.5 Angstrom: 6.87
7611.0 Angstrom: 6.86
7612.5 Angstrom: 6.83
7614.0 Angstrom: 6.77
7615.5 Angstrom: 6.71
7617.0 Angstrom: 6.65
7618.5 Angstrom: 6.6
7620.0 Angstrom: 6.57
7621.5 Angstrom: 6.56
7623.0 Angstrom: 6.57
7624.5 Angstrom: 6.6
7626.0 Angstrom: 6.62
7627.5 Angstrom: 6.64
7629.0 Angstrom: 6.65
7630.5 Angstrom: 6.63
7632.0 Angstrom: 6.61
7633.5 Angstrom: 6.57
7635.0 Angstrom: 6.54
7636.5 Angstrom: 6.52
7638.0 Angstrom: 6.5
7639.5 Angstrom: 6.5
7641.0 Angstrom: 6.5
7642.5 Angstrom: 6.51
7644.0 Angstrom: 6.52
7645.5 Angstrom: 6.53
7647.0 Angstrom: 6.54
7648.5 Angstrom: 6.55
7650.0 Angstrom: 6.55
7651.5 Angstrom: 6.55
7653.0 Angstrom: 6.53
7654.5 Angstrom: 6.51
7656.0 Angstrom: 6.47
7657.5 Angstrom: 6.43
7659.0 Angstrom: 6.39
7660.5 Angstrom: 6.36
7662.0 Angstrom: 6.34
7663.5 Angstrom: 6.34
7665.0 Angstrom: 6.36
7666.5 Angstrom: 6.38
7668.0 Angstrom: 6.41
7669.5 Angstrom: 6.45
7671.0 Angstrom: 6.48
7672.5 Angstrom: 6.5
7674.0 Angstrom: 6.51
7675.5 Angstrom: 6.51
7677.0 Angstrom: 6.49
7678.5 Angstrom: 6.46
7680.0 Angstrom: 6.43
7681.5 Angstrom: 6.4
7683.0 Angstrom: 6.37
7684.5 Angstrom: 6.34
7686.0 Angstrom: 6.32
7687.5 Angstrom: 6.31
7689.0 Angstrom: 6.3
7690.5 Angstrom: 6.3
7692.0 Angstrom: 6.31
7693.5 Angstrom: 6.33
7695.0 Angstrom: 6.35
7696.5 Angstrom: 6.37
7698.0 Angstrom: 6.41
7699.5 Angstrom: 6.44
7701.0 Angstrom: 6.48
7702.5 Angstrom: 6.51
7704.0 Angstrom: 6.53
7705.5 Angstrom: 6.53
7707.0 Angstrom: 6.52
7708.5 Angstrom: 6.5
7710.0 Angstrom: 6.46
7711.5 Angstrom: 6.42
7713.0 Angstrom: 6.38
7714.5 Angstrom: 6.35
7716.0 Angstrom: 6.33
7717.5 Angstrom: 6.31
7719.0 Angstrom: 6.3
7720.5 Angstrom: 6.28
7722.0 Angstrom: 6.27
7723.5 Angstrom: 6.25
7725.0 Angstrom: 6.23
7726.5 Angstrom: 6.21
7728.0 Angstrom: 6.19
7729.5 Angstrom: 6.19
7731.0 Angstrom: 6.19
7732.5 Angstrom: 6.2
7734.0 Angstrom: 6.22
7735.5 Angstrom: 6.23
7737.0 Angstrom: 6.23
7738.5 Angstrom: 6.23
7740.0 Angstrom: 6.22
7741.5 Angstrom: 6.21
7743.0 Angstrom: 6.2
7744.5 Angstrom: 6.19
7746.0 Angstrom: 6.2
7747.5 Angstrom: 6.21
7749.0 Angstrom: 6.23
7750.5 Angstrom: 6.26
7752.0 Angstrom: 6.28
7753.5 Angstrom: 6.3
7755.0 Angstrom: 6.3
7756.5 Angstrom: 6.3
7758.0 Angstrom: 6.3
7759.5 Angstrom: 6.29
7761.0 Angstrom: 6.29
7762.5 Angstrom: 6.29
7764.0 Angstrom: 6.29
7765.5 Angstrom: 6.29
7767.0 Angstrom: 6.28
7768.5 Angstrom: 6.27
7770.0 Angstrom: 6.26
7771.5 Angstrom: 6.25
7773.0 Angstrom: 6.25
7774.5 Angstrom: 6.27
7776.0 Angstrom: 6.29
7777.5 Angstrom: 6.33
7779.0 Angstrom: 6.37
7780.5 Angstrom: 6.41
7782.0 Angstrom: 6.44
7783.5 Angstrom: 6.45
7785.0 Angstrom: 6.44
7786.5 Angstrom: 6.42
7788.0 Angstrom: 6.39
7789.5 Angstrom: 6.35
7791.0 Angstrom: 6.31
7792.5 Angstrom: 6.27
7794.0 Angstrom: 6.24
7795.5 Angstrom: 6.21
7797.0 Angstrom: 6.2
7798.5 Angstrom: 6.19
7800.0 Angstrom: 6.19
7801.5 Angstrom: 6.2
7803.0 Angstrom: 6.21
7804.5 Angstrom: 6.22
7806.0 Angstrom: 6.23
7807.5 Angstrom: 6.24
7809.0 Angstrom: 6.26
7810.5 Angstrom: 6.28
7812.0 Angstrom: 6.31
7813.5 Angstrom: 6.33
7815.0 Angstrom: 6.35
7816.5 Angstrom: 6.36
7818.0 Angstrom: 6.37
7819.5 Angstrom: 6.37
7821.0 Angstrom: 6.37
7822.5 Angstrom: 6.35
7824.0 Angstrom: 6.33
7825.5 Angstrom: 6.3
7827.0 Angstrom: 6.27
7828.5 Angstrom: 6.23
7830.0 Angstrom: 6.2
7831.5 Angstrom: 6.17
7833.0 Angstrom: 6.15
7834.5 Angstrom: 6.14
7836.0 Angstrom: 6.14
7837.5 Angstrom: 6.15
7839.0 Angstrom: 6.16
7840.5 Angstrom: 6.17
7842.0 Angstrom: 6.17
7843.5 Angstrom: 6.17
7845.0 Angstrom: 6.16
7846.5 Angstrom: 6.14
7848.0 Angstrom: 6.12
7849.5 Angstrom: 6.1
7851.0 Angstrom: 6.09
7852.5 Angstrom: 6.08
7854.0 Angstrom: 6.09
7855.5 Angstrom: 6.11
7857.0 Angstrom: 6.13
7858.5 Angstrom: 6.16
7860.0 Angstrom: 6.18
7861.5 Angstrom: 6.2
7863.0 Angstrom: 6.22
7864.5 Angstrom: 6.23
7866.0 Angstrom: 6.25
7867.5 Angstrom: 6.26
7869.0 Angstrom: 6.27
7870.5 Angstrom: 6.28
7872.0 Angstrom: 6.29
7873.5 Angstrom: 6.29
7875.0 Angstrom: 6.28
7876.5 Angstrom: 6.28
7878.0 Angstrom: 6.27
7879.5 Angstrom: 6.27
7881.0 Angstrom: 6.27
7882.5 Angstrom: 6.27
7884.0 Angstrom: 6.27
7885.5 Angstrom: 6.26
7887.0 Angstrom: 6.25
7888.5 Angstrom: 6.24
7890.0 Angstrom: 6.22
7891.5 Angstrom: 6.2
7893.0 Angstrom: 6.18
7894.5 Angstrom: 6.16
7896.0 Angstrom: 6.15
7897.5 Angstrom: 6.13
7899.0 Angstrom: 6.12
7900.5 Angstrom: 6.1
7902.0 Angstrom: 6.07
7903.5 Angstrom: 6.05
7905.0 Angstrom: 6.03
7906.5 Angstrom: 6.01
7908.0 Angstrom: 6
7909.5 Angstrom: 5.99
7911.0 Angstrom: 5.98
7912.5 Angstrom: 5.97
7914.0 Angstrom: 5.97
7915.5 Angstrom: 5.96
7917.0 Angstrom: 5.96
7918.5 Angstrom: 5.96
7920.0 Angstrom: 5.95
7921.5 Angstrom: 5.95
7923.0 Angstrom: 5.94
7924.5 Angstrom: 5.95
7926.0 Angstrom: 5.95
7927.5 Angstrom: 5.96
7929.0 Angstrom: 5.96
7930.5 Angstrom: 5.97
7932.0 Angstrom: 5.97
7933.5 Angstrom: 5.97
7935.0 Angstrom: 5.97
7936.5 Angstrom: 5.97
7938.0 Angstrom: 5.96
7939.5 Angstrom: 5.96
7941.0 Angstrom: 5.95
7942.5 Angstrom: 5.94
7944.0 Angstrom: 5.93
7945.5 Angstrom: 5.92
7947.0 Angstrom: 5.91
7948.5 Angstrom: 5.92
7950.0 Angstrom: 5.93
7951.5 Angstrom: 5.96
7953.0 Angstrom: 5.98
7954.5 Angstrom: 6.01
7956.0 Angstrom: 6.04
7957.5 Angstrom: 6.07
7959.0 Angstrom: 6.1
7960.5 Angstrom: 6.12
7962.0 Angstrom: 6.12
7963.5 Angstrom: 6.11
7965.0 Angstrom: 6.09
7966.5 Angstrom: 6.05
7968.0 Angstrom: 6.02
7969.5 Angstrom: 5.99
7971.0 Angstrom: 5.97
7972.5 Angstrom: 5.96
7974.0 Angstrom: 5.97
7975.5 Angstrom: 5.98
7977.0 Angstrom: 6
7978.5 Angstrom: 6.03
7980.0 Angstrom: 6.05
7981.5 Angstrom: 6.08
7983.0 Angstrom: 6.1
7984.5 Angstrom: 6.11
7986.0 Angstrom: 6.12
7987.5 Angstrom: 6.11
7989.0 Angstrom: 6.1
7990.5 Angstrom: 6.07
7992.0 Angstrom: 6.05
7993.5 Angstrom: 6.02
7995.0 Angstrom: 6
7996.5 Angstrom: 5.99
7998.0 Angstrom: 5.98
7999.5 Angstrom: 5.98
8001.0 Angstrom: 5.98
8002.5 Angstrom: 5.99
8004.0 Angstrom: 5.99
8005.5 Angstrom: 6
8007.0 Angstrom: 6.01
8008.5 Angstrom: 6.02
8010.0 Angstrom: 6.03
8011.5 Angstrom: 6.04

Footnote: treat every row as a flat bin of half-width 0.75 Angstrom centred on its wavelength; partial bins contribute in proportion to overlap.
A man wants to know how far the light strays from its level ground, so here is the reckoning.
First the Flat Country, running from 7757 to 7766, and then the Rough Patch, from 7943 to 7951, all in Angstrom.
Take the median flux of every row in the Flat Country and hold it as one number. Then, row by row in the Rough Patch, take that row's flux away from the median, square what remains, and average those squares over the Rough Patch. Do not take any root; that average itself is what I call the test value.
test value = 0.135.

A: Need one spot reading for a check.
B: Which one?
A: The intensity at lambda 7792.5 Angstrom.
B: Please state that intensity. 6.27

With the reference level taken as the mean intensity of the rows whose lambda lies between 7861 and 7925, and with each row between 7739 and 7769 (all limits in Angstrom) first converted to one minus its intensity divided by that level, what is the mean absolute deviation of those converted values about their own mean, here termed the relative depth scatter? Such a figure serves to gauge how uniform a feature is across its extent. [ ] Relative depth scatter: 0.0059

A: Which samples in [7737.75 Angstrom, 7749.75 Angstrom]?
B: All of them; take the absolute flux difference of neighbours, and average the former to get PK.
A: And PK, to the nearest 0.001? 0.011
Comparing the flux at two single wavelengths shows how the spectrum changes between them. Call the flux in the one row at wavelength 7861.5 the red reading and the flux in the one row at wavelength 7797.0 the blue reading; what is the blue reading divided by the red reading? 1.00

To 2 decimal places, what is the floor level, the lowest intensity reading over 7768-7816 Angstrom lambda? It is 6.19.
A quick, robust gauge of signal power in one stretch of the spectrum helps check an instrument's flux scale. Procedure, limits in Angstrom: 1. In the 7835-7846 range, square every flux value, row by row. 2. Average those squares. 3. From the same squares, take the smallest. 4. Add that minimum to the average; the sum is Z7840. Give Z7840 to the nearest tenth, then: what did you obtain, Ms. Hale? 75.6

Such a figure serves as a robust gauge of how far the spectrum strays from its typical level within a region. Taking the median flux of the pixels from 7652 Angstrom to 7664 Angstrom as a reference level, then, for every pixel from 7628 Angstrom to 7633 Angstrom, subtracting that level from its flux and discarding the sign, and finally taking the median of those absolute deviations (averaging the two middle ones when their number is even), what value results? 0.22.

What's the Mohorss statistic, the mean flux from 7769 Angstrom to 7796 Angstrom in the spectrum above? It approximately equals 6.3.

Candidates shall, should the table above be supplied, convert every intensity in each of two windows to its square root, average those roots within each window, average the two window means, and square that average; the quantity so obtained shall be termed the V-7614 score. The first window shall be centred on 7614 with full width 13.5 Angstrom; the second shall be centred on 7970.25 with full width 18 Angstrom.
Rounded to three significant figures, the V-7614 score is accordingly 6.38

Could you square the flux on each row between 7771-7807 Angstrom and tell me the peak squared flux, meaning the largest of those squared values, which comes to 41.6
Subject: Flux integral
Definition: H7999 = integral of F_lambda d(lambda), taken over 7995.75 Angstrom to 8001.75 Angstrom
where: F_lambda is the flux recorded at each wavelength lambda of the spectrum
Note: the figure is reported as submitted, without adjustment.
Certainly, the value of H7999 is 36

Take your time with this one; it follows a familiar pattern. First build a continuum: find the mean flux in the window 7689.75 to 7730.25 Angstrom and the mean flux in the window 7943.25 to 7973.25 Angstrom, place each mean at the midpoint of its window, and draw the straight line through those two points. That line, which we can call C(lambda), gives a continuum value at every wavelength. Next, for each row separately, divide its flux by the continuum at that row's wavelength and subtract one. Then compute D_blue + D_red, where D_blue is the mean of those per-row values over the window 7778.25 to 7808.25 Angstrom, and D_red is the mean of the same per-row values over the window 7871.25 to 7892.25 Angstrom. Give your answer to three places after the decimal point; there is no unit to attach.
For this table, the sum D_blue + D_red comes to 0.032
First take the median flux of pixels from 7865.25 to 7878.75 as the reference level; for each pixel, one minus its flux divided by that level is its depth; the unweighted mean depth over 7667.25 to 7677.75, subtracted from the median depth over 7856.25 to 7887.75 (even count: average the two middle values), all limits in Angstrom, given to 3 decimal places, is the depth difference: 0.033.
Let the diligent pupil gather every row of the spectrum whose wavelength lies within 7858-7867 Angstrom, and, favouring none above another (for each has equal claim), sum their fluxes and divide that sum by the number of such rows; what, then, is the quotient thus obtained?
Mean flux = 6.21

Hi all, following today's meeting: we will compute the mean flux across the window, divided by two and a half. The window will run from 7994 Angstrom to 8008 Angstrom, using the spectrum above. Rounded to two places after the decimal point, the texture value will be 2.40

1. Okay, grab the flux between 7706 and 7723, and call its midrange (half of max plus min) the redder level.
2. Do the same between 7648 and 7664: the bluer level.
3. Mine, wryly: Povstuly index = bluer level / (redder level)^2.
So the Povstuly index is 0.158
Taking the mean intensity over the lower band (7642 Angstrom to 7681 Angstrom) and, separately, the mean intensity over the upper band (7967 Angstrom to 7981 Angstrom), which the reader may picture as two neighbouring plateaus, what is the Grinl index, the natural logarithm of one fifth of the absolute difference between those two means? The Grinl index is -2.37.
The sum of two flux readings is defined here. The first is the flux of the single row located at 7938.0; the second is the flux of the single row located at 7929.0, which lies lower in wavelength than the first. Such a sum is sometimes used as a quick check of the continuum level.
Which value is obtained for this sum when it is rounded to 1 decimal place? 11.9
